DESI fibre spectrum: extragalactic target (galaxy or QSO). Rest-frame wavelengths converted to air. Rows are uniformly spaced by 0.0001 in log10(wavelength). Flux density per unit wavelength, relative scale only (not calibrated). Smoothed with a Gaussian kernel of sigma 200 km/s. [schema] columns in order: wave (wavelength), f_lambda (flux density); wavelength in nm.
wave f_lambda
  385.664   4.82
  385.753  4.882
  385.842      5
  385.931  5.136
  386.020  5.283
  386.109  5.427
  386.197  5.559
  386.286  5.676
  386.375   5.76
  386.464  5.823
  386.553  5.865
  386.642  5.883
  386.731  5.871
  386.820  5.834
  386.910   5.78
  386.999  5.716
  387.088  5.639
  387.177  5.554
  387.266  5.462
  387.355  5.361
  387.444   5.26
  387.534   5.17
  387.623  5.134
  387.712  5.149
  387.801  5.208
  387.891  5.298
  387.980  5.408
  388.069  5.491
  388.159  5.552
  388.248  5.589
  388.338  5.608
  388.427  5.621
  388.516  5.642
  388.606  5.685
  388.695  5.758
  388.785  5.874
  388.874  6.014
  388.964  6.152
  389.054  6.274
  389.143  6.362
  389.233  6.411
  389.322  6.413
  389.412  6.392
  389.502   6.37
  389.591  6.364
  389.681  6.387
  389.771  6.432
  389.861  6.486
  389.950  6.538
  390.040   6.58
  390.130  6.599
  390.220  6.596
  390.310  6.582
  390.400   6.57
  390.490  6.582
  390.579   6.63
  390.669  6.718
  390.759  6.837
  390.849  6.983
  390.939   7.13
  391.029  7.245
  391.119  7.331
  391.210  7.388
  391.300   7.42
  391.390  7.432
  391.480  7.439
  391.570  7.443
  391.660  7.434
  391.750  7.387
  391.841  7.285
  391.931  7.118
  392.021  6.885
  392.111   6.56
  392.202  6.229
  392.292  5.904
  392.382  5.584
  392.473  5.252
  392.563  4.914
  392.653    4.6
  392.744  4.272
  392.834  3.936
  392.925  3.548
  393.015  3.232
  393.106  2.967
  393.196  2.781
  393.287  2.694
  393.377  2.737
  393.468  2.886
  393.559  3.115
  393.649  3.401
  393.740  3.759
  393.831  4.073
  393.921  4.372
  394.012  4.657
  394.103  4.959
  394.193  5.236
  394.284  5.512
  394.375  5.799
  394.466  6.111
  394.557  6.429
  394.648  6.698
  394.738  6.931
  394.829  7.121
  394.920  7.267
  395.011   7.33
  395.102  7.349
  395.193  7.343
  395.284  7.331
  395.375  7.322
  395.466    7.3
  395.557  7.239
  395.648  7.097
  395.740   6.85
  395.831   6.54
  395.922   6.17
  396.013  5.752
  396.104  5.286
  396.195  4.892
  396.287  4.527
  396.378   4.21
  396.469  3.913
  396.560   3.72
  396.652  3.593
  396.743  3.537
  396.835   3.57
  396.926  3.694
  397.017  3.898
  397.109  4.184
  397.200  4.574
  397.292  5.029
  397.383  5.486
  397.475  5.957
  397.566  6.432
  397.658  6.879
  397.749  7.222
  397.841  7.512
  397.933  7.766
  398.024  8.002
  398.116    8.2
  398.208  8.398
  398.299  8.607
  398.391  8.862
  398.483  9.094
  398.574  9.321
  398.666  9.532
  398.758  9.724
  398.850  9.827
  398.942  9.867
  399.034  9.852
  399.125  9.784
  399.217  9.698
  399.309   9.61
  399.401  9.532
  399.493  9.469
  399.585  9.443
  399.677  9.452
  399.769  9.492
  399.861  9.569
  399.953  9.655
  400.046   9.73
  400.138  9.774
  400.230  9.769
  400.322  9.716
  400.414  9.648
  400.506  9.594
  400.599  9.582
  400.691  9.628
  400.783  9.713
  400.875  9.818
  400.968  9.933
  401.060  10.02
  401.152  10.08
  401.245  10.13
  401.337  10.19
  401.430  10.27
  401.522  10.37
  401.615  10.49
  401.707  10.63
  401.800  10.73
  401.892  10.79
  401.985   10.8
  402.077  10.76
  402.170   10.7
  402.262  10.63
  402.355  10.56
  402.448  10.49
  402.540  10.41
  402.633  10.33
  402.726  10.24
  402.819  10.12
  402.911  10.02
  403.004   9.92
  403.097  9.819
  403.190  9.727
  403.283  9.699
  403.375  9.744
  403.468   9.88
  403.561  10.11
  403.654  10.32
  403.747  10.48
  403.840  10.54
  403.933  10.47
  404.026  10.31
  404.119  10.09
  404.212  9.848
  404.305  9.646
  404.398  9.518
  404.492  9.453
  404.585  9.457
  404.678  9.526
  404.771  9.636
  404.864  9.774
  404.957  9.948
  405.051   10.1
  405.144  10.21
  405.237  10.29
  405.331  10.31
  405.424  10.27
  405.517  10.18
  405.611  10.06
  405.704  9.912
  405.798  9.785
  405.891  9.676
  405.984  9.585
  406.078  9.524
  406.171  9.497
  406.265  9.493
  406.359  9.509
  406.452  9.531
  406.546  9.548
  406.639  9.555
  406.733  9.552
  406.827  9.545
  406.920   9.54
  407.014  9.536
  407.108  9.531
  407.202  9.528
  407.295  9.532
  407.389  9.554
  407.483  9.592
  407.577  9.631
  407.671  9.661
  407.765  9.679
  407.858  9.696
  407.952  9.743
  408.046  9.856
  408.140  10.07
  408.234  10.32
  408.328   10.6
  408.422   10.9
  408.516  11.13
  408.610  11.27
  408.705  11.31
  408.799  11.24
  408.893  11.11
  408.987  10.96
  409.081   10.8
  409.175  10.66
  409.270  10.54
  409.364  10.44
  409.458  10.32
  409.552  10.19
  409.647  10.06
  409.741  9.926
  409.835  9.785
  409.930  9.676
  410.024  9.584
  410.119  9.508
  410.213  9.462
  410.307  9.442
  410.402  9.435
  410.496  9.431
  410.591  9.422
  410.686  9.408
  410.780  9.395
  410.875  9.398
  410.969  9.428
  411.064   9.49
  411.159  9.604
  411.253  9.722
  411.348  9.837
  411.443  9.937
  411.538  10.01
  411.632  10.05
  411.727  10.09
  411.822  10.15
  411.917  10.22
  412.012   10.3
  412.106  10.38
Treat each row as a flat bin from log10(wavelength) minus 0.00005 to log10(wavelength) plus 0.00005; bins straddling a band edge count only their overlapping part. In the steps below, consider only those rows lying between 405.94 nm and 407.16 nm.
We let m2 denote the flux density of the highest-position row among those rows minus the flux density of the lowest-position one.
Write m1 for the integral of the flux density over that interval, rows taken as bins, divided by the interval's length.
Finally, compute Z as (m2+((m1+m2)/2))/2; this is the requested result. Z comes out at 2.3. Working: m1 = 9.5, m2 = -0.1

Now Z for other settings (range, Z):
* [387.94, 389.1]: 2.1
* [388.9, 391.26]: 2.6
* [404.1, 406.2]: 2.0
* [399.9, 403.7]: 3.0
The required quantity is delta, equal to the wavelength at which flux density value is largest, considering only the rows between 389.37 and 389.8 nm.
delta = 389.771 nm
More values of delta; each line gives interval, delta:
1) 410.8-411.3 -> 411.253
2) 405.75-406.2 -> 405.798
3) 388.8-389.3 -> 389.233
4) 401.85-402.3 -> 401.985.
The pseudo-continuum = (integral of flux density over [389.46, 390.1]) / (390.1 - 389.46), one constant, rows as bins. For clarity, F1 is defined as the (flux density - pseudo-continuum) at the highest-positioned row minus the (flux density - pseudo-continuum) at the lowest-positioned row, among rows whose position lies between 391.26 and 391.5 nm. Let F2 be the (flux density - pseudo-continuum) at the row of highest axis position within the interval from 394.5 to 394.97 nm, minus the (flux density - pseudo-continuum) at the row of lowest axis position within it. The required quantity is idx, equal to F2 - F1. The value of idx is 0.8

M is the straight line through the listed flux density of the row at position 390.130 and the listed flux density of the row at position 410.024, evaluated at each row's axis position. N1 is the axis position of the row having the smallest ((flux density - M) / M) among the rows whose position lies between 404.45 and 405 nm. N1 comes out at 404.585 nm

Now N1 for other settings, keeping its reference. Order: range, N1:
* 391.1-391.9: 391.841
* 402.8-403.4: 403.283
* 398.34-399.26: 398.391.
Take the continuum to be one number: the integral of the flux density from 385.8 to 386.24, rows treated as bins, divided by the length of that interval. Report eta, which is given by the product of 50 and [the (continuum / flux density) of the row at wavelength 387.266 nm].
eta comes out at 48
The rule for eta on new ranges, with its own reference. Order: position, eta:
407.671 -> 27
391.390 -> 36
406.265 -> 28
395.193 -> 36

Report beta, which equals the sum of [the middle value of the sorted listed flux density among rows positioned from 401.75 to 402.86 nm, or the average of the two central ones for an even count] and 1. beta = 11.6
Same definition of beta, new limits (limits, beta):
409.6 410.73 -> 10.5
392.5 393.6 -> 4.2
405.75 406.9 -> 10.5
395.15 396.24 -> 8.0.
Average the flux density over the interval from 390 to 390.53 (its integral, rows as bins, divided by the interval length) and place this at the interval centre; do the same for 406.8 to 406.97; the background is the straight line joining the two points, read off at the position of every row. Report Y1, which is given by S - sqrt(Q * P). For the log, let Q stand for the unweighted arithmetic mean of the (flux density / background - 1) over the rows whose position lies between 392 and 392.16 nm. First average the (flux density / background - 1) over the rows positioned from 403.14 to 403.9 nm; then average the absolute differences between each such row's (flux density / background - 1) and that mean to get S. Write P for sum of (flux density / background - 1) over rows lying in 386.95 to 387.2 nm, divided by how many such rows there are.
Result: -0.01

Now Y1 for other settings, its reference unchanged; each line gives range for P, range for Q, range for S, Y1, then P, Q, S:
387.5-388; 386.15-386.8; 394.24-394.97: 0.01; -0.15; -0.02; 0.0669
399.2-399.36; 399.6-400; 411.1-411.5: -0.15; 0.18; 0.15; 0.0093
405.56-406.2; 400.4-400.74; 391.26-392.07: -0.04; 0.04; 0.14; 0.0265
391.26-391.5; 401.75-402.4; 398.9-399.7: -0.13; 0.10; 0.23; 0.0233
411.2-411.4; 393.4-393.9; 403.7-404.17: -0.15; -0.06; -0.52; 0.0183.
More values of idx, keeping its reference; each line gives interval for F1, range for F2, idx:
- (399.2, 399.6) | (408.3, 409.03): 0.6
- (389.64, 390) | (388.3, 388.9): 0.3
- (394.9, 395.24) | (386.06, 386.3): 0.2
